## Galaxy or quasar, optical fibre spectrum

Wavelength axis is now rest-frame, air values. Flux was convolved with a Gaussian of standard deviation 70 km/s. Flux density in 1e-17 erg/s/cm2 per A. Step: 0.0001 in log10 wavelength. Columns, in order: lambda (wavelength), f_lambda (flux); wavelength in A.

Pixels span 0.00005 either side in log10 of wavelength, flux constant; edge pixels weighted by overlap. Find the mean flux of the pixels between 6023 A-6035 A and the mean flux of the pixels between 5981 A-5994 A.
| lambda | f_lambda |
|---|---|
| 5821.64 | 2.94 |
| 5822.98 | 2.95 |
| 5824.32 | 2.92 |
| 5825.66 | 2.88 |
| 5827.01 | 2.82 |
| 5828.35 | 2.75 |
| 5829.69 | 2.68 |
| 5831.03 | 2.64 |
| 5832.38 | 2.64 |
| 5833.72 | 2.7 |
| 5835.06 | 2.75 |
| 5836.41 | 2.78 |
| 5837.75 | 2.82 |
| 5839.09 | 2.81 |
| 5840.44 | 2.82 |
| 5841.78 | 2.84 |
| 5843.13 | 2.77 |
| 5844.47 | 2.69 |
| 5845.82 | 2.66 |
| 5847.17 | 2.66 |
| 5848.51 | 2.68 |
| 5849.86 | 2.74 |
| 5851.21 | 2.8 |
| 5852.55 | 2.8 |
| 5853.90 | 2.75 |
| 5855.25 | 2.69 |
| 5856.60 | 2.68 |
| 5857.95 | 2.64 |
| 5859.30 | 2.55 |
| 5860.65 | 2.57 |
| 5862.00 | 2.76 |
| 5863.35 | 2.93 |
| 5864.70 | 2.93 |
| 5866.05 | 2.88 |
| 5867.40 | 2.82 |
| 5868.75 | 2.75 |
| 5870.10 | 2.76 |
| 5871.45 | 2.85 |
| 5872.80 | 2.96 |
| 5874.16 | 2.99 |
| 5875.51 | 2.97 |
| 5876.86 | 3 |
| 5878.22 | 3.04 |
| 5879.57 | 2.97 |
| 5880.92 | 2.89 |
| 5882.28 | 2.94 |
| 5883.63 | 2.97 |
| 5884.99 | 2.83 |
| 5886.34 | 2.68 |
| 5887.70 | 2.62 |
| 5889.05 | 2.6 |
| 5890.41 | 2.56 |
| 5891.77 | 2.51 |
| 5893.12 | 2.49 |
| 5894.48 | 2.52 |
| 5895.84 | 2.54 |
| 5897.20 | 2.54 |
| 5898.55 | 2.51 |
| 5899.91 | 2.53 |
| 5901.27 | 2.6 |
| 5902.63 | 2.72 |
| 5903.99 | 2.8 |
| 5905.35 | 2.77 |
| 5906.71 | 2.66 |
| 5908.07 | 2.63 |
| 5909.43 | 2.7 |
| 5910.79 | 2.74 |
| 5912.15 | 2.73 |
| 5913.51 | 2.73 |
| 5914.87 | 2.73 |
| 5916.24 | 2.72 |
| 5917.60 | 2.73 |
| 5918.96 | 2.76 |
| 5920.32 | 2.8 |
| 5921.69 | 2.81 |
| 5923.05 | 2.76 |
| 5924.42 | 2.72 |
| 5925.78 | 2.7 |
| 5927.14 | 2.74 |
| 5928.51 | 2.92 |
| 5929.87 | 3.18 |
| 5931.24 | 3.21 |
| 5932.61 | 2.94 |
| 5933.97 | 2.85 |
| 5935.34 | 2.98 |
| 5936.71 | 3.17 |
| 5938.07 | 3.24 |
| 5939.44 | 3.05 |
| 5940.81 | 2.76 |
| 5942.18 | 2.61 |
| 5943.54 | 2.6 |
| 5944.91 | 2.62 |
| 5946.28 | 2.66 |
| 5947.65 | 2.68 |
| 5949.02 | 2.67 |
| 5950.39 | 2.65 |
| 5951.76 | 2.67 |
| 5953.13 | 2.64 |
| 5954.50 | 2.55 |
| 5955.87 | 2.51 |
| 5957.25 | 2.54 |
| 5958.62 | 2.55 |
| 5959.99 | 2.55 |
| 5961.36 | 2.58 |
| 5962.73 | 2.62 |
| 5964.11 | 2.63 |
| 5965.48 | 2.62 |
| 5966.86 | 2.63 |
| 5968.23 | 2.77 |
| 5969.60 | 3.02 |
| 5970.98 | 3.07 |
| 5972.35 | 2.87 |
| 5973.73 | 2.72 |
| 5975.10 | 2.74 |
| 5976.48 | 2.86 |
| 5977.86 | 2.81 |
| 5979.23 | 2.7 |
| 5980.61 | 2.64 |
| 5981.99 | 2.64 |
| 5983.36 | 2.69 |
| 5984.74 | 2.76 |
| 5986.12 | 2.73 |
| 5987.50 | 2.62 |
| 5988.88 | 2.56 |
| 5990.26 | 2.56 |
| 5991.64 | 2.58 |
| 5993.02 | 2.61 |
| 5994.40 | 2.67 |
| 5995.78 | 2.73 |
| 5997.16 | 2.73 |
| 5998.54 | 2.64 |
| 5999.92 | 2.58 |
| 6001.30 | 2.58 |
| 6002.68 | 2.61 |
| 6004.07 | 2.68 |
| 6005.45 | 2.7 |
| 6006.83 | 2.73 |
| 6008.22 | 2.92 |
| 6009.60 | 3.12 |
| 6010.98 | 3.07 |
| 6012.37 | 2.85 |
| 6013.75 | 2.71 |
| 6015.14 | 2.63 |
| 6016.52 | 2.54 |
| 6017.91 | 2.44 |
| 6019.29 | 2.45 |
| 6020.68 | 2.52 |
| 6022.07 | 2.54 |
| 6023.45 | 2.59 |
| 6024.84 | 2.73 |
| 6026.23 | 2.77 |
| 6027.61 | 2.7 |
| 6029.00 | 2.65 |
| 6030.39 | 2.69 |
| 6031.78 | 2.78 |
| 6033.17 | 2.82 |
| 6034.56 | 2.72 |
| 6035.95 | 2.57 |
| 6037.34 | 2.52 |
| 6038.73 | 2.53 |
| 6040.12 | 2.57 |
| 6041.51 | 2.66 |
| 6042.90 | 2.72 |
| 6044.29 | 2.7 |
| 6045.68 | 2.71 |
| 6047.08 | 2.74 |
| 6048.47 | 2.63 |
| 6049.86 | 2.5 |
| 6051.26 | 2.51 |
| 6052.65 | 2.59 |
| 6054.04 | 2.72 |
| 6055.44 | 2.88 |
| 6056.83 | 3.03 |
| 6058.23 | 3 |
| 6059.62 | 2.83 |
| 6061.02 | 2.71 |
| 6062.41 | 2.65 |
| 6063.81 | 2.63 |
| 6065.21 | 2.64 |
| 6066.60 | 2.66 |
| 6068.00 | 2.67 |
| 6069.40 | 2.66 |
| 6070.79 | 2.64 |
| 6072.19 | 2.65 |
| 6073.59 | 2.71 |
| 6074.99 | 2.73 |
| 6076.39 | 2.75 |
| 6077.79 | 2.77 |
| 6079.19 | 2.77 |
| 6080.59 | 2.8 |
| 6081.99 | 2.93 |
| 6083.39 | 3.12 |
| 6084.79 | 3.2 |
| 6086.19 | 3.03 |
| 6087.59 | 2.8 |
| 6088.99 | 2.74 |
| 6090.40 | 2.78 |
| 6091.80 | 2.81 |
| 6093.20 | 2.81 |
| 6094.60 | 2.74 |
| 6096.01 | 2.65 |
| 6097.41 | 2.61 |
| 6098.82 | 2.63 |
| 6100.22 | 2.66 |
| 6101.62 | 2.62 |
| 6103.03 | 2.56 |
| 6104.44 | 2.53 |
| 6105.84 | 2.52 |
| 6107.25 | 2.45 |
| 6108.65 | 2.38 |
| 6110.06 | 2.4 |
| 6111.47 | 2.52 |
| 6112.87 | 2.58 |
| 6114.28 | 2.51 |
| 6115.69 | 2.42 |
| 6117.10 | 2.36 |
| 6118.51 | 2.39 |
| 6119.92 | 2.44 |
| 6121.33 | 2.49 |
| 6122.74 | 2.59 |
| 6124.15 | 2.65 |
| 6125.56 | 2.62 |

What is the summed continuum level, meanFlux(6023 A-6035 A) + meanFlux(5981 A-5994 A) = 5.36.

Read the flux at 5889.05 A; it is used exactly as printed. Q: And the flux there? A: 2.6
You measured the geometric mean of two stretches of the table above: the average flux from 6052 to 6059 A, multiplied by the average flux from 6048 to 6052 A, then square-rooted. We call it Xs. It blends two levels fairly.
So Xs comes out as 2.69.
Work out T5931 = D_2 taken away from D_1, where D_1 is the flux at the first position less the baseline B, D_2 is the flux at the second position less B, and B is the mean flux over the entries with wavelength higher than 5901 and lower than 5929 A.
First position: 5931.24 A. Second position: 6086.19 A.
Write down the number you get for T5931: 0.18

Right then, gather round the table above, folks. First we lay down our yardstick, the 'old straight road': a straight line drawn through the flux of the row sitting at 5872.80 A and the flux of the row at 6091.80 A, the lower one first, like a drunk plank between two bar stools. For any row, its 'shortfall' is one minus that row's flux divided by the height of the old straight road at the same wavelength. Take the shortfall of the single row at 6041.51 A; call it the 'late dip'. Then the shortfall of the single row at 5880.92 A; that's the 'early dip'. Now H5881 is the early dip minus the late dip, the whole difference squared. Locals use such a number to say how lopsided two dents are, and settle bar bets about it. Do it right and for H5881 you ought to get 0.0019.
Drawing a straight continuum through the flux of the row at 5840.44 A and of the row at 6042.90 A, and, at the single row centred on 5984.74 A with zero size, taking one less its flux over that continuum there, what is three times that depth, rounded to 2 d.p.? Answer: -0.01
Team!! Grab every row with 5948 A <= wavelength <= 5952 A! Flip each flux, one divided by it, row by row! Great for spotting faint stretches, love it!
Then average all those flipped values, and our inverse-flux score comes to 0.375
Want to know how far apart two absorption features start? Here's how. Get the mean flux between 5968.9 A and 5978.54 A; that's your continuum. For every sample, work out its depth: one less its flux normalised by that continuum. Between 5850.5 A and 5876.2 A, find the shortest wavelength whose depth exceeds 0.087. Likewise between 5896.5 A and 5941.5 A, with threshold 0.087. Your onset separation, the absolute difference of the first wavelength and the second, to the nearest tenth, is 37.9 A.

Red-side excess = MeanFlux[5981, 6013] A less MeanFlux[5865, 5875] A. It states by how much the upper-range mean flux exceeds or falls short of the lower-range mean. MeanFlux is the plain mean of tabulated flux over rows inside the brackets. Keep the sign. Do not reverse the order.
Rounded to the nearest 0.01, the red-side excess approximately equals -0.15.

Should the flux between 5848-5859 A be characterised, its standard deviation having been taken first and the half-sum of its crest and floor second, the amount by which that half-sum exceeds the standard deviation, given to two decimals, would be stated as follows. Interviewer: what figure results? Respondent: 2.66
